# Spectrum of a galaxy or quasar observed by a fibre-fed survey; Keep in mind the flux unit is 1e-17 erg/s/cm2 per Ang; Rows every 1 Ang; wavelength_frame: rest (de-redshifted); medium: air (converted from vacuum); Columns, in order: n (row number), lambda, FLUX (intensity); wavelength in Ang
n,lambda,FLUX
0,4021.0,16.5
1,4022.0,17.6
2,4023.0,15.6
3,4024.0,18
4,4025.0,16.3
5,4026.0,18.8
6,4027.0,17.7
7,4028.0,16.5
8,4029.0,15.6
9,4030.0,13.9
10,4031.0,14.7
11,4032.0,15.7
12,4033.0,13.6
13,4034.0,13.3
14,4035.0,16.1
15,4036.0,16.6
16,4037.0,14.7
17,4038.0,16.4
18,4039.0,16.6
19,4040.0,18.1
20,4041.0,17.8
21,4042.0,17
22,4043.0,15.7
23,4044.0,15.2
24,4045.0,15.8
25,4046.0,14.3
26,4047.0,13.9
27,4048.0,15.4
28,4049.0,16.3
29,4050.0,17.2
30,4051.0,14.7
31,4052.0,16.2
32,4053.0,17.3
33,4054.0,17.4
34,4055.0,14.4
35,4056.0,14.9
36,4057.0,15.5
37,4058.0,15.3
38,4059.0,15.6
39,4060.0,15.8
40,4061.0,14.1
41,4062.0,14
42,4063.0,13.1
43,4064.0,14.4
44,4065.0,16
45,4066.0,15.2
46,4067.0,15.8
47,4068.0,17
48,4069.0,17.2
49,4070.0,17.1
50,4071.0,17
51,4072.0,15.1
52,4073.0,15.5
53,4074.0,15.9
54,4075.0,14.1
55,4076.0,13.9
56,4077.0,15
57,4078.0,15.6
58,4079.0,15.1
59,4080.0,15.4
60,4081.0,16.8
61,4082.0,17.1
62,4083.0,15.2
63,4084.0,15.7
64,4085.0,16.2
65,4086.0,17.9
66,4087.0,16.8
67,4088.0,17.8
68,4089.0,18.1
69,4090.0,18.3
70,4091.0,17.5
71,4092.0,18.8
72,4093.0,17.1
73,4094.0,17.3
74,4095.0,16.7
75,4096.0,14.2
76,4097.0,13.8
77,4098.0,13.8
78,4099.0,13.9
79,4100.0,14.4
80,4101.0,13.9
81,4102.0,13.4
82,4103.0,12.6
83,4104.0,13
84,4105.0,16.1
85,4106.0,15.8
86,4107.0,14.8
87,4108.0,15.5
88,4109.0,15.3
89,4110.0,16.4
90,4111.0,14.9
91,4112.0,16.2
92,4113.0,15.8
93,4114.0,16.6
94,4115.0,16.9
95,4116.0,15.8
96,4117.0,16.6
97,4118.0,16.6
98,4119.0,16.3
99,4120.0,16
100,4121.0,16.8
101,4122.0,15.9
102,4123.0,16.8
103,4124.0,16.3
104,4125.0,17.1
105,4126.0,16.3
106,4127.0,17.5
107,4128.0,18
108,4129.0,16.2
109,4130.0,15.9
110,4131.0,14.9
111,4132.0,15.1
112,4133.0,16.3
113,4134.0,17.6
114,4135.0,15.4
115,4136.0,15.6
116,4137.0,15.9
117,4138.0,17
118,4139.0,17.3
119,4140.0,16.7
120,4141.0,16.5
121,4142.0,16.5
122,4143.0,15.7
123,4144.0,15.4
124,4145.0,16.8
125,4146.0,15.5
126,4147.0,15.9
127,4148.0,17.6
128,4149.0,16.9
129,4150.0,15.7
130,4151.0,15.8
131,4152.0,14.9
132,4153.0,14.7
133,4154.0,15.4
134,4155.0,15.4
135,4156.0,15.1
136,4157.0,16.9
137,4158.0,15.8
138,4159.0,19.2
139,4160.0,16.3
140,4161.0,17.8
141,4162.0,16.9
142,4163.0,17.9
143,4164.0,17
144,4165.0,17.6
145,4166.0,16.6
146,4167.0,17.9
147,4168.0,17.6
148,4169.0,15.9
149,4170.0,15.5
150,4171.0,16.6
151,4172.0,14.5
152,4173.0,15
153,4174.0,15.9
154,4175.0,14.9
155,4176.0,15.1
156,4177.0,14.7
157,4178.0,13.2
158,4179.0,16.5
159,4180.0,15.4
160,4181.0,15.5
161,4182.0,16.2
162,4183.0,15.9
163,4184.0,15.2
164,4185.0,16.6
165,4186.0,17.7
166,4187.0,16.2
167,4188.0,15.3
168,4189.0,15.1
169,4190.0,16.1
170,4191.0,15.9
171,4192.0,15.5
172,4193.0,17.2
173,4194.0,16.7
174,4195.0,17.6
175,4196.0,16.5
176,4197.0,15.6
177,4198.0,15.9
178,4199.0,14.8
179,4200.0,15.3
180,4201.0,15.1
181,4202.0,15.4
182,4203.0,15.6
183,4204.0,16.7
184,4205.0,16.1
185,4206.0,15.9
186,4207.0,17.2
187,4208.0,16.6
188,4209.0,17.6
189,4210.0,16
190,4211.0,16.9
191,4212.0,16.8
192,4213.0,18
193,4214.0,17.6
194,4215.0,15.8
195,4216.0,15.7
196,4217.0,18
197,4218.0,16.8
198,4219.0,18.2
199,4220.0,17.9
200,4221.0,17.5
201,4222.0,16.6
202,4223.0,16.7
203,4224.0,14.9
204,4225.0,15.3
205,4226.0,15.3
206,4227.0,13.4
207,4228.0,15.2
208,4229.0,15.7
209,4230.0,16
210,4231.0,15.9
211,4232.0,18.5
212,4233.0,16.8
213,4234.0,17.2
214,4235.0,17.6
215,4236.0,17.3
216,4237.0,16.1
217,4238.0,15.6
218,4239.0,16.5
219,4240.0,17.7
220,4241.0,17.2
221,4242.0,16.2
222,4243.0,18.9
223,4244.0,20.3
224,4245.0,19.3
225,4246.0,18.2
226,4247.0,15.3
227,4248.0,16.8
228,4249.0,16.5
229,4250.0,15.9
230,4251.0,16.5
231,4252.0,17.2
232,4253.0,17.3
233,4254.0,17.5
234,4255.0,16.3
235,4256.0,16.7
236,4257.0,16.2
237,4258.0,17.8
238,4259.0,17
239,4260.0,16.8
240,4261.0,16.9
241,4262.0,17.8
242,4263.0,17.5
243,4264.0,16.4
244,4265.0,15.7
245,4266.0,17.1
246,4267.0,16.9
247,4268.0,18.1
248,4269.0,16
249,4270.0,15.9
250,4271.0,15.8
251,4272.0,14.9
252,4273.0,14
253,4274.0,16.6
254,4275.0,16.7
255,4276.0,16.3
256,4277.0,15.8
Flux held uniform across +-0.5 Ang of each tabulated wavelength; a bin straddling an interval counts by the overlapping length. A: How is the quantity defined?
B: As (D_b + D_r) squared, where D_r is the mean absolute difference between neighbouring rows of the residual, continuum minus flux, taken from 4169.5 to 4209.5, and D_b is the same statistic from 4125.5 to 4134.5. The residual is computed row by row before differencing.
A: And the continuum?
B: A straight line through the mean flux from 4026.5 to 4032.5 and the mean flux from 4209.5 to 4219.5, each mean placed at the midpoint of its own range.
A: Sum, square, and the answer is 3.2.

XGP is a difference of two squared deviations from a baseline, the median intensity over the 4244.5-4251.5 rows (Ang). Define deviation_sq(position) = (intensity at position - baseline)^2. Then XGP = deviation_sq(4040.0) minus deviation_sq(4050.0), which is 2.1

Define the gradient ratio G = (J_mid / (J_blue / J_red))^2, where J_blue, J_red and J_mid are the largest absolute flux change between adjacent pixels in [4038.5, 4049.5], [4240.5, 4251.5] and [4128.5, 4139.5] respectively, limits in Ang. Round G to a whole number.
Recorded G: 18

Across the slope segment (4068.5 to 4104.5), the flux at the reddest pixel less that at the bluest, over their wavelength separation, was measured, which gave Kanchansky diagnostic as -0.12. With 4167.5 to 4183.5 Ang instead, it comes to -0.11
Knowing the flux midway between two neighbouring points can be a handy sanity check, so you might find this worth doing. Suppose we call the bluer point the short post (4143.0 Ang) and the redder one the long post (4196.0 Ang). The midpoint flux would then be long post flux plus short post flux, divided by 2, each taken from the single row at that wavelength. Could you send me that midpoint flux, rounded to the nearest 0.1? 16.1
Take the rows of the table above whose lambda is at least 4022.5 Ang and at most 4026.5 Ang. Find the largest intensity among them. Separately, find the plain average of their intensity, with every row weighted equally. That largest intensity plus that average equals 36.0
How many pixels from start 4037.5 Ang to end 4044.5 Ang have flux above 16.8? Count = 3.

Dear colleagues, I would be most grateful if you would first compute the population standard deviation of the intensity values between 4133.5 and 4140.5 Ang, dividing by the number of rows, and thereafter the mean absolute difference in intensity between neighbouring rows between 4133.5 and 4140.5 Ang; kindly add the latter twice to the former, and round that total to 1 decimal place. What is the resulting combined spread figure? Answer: 2.4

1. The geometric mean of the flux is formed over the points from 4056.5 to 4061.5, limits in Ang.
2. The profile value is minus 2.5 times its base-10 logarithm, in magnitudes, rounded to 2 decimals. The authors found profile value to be -2.96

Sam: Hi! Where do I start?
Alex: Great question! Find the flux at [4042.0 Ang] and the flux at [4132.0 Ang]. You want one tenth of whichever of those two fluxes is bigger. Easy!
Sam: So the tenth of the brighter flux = 1.70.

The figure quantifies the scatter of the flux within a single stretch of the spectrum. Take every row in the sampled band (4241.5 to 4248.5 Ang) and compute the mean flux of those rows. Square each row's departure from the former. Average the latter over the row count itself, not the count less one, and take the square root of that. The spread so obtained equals 1.7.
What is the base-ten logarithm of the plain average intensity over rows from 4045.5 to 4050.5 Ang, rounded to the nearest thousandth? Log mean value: 1.188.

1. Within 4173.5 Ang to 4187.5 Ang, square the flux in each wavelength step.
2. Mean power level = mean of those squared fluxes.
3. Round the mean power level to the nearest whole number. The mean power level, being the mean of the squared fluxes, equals 246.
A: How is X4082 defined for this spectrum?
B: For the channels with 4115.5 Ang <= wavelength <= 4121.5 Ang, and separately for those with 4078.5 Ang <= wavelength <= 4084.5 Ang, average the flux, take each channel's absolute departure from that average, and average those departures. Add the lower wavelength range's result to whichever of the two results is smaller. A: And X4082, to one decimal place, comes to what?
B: 1.0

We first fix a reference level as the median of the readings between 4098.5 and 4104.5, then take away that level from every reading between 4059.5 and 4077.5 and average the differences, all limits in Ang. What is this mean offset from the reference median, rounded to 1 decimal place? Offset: 1.7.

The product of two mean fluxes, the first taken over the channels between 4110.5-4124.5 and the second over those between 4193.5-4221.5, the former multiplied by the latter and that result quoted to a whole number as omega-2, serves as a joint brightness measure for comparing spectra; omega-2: 269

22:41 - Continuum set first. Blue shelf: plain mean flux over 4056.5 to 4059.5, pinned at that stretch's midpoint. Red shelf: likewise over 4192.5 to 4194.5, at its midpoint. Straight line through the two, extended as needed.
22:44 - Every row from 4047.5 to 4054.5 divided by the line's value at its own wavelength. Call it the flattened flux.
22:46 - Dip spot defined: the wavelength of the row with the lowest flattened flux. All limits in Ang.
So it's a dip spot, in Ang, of 4051.0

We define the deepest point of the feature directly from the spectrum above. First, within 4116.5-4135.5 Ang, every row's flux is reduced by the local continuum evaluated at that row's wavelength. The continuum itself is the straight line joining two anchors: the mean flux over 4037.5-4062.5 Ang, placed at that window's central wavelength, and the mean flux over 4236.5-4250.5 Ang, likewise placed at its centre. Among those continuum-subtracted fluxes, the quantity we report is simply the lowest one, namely -1.5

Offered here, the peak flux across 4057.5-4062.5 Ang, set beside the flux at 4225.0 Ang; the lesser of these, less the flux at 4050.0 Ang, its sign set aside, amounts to 1.9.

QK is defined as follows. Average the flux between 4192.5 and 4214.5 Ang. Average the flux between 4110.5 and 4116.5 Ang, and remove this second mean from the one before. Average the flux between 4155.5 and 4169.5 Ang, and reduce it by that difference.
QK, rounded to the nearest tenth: 16.7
